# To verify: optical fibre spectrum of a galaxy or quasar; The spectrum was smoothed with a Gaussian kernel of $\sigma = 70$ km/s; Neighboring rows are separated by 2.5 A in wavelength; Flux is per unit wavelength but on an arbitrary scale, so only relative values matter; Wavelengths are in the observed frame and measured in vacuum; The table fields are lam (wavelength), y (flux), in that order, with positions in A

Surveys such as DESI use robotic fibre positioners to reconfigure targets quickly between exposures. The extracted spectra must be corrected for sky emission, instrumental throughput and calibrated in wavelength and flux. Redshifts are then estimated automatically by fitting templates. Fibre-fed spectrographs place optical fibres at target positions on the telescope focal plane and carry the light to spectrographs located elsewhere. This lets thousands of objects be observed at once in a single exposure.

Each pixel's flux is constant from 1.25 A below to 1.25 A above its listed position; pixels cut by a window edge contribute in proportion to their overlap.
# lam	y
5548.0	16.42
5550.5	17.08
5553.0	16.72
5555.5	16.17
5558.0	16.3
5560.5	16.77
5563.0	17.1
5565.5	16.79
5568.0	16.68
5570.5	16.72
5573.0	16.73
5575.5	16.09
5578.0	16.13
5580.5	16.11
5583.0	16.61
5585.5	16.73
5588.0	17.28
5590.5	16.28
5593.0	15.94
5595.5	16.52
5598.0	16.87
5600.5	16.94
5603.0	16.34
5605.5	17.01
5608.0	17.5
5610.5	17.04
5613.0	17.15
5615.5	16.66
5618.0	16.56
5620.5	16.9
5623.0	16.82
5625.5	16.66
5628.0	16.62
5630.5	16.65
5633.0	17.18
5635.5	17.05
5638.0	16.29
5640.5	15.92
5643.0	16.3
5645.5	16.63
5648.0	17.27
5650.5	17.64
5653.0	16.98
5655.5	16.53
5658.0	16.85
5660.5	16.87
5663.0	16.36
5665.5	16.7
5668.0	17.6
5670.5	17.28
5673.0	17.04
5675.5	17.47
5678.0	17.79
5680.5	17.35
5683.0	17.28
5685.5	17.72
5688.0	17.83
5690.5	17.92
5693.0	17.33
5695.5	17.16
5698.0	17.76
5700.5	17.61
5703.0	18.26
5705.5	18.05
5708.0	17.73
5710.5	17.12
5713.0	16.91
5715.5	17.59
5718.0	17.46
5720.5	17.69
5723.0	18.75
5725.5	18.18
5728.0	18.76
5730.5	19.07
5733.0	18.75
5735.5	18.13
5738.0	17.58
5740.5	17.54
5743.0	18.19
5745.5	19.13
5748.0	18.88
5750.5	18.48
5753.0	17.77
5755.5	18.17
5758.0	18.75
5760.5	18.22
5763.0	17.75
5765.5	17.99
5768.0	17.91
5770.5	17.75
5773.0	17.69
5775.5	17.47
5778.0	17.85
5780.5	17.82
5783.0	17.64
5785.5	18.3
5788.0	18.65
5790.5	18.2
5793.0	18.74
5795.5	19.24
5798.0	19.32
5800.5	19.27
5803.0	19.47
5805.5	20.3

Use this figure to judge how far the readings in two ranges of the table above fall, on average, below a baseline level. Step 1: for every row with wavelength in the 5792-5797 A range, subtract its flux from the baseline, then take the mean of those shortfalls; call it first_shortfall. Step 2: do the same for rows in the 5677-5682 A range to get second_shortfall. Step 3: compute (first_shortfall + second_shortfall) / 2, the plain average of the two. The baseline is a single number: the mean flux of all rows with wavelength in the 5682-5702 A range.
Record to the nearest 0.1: -0.7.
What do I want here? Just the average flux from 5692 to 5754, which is 18.0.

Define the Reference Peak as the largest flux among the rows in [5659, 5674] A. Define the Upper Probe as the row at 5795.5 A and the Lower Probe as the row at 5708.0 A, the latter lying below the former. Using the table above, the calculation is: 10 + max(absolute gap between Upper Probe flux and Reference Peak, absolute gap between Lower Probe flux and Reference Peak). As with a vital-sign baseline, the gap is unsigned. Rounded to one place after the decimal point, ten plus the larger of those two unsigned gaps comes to 11.6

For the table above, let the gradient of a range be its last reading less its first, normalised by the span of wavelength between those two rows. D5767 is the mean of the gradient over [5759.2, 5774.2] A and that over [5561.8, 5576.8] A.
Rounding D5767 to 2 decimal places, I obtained -0.06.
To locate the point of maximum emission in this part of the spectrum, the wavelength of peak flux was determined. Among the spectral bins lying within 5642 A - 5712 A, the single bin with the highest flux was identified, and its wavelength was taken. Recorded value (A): 5703.0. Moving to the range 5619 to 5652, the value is 5650.5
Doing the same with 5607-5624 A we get 5608.0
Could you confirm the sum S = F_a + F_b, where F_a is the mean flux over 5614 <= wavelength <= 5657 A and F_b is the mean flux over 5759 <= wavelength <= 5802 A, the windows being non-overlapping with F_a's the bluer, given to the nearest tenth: 35.0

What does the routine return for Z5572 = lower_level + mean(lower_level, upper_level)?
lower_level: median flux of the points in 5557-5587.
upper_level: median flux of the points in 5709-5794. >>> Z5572 34.1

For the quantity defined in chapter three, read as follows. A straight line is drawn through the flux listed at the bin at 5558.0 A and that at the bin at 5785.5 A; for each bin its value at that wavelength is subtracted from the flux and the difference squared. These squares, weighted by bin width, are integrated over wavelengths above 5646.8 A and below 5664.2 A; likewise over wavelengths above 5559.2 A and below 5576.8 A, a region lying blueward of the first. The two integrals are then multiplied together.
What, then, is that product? 14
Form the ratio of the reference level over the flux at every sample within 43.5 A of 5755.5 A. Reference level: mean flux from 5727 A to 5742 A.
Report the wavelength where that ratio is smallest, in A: 5798.0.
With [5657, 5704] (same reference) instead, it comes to 5703.0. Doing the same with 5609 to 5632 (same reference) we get 5613.0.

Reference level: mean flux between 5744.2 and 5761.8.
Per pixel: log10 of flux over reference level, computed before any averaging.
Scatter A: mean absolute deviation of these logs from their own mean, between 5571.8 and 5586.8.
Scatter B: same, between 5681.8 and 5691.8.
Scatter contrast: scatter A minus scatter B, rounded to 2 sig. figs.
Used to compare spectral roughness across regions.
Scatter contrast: 0.0026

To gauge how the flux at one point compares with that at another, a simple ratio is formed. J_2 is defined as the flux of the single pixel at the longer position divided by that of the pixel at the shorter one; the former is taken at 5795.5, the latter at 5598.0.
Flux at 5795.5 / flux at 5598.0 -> 1.14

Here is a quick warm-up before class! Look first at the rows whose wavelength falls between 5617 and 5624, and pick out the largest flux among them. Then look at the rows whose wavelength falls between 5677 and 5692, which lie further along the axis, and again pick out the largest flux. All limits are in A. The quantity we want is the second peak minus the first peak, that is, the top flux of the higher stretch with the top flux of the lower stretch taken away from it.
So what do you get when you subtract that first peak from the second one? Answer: 1.0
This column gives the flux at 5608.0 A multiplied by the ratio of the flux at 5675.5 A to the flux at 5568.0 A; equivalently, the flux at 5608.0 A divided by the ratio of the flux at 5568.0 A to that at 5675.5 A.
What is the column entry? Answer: 18.3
